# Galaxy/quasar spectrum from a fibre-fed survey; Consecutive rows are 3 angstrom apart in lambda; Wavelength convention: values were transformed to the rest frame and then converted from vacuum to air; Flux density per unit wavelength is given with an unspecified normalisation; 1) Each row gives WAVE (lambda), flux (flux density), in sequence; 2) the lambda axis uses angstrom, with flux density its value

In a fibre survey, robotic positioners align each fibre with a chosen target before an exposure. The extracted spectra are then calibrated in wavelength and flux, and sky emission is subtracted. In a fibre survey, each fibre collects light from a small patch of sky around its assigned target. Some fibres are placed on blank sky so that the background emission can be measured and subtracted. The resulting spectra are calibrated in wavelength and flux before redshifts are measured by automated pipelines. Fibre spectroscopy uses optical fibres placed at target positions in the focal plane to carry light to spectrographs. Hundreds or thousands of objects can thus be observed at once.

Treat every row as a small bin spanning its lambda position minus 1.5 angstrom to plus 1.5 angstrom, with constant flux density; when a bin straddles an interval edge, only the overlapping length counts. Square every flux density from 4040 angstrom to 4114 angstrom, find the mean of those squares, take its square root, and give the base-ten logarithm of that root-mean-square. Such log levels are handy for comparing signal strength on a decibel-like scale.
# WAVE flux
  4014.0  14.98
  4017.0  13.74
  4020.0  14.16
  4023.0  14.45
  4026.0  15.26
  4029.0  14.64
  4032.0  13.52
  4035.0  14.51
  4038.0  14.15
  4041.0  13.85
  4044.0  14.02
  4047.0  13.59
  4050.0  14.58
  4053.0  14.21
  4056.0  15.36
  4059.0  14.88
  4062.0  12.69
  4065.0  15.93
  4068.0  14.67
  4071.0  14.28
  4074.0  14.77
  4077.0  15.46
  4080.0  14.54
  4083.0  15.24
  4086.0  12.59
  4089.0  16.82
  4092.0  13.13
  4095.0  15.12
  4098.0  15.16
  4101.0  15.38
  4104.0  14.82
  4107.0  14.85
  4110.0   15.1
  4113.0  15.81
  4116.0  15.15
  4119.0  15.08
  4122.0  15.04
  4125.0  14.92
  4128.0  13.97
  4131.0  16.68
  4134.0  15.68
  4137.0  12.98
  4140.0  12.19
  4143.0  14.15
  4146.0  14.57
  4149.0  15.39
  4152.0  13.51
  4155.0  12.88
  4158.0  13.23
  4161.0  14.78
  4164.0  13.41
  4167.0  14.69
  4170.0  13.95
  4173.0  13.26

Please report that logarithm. 1.17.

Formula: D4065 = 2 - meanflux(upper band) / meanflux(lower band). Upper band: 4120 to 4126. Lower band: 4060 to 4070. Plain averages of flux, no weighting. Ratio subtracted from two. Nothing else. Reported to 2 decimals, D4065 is 0.96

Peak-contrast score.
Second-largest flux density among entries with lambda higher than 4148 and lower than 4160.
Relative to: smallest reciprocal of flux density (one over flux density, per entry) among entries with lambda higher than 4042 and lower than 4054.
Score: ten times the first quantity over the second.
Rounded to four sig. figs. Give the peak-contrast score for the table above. 1970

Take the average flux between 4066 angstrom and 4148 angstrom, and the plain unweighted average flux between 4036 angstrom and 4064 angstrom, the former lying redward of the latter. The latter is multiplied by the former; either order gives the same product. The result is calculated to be 209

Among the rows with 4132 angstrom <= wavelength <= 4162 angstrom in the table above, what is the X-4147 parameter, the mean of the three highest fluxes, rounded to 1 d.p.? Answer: 15.3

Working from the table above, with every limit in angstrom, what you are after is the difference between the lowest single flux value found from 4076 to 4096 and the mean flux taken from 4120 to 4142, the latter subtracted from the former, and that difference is -1.9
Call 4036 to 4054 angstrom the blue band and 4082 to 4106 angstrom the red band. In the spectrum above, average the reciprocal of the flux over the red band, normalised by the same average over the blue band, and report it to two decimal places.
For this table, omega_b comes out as 0.96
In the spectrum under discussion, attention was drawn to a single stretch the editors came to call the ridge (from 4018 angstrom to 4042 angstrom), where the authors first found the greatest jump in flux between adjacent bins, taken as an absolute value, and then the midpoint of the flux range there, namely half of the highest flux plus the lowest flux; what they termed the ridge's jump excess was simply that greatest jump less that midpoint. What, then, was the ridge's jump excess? -13.3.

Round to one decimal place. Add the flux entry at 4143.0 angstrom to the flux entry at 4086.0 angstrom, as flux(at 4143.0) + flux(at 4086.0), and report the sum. 26.7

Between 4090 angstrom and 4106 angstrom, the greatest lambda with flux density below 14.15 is 4092.0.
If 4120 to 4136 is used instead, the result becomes 4128.0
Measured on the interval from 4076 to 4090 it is 4086.0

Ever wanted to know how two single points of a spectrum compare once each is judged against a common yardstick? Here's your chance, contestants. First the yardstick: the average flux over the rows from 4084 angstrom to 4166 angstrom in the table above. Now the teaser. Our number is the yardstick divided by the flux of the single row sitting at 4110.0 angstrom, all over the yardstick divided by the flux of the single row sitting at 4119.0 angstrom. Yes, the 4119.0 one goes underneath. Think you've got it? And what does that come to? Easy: 1.00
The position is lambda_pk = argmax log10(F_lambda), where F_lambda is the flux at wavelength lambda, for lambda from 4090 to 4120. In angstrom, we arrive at 4113.0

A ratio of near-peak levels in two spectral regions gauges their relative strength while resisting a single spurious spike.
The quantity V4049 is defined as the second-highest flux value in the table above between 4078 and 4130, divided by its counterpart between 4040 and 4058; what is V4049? 1.08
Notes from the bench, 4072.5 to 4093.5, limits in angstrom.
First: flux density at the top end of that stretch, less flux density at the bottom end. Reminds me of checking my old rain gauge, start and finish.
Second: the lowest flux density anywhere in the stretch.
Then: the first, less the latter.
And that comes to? -14.2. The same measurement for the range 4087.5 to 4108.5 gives -15.1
